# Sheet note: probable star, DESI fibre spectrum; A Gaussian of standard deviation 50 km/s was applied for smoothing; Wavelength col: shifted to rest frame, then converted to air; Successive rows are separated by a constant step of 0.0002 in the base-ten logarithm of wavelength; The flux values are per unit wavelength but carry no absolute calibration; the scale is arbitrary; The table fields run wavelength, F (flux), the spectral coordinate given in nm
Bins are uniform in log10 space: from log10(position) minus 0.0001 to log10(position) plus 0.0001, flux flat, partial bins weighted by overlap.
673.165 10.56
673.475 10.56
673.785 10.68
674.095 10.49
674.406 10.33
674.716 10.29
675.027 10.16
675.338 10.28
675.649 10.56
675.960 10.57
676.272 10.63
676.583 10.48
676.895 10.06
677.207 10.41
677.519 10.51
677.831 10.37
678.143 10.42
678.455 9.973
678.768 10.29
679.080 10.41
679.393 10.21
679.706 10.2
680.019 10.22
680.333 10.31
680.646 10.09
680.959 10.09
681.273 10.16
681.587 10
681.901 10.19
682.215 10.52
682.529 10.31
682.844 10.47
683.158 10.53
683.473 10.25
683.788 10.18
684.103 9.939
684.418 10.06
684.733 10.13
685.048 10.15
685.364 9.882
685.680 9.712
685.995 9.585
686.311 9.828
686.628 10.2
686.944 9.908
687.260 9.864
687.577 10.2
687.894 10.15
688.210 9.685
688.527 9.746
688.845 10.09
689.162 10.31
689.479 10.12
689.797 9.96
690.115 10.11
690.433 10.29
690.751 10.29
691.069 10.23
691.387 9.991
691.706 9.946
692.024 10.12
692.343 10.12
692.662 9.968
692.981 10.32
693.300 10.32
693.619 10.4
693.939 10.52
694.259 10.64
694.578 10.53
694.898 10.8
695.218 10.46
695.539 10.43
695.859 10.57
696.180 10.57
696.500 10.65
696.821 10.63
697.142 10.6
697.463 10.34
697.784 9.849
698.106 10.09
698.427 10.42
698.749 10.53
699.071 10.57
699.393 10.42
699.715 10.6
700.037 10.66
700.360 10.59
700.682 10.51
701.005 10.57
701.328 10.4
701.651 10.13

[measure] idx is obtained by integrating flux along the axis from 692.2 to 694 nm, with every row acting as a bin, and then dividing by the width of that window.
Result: 10.3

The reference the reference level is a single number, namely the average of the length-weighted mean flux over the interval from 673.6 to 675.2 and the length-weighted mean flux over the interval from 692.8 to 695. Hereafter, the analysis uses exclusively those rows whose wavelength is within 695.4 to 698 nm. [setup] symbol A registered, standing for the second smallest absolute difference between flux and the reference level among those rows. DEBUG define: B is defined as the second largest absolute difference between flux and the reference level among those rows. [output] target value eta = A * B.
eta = 0.02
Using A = 0.10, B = 0.206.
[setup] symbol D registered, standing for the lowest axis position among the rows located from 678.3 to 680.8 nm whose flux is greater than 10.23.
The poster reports 678.768 nm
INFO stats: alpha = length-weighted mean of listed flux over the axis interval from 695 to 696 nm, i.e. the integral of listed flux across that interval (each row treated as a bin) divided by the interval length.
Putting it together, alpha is 10.5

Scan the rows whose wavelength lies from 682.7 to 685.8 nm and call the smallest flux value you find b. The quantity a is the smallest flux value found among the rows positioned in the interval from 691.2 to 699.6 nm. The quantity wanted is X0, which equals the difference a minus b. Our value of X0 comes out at 0.14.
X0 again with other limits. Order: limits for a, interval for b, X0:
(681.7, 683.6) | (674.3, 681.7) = 0.22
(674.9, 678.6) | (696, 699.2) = 0.12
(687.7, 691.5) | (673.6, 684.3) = -0.25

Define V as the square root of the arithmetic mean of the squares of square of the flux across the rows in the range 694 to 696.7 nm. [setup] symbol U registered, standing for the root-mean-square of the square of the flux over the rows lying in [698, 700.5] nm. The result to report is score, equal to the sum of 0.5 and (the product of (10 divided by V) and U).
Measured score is 10.3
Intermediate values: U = 110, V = 112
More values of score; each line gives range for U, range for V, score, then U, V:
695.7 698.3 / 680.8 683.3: 10.8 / 109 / 106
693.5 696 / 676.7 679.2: 11.0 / 111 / 106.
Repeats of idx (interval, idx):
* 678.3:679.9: 10.2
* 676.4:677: 10.3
